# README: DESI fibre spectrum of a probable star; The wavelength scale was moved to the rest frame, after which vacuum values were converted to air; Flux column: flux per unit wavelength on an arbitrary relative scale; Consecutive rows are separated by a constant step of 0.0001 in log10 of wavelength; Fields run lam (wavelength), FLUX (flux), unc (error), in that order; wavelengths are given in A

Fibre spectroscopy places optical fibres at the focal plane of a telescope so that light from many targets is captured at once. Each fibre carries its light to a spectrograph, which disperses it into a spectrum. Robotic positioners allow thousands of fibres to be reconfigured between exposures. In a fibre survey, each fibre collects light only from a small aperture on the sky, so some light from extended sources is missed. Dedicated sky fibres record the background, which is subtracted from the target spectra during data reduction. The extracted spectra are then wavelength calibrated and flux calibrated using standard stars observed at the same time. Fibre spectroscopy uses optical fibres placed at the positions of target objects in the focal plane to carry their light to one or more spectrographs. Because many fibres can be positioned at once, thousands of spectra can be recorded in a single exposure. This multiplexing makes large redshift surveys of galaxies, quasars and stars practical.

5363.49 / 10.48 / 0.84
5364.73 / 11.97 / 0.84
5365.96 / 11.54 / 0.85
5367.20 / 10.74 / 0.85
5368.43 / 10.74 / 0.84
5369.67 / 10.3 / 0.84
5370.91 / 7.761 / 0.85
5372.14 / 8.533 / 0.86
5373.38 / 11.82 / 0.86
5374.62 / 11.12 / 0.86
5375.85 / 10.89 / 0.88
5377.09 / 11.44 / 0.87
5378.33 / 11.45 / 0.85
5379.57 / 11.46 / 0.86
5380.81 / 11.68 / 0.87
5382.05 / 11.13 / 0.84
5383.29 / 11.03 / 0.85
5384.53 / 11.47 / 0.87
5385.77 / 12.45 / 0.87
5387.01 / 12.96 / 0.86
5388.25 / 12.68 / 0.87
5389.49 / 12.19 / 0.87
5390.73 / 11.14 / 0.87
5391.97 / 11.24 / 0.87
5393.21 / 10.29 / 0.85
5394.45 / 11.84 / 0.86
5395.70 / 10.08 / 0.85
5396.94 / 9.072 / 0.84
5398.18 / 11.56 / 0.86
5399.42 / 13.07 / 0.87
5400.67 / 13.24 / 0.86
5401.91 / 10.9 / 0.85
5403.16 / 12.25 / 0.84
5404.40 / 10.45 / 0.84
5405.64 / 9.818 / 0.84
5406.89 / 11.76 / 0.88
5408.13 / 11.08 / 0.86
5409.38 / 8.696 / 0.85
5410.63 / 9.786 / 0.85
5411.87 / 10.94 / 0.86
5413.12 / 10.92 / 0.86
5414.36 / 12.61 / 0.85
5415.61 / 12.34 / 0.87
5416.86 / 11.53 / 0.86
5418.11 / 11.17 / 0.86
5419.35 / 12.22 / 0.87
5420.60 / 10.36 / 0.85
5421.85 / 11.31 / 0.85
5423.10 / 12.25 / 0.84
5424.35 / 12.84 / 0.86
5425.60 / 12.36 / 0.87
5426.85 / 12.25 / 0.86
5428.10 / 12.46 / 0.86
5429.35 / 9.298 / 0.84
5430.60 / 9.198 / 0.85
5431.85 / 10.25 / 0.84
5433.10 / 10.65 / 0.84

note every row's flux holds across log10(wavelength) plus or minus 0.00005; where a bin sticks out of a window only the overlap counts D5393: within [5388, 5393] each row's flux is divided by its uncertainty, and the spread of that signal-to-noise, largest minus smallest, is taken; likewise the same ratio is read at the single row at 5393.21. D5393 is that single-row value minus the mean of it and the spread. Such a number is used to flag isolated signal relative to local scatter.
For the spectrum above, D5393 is 5.2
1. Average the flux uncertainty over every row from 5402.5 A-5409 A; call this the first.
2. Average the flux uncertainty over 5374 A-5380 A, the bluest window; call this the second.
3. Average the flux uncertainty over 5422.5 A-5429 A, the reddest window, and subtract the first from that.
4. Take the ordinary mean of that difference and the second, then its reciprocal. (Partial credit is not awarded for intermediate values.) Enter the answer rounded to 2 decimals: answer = 2.30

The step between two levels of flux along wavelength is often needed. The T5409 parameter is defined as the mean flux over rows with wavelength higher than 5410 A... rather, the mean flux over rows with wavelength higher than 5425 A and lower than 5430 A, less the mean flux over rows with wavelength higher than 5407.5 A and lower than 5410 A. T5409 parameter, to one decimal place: 1.7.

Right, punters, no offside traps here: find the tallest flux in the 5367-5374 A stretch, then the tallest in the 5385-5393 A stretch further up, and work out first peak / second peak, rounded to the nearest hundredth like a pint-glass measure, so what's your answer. 0.91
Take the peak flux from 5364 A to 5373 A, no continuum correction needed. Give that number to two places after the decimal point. 11.97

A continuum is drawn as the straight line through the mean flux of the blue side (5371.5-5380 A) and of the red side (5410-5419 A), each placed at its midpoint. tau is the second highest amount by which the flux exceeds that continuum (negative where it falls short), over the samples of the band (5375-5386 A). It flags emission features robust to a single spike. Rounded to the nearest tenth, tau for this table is 0.7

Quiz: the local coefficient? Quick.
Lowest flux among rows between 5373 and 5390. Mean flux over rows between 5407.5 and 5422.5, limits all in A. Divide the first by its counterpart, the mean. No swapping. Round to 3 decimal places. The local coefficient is 0.983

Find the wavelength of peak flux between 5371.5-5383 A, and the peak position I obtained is 5373.38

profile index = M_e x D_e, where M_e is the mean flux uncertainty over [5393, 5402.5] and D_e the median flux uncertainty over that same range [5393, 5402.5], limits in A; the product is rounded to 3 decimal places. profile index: 0.731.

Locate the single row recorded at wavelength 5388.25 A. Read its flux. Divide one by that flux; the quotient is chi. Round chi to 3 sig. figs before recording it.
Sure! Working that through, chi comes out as 0.0789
